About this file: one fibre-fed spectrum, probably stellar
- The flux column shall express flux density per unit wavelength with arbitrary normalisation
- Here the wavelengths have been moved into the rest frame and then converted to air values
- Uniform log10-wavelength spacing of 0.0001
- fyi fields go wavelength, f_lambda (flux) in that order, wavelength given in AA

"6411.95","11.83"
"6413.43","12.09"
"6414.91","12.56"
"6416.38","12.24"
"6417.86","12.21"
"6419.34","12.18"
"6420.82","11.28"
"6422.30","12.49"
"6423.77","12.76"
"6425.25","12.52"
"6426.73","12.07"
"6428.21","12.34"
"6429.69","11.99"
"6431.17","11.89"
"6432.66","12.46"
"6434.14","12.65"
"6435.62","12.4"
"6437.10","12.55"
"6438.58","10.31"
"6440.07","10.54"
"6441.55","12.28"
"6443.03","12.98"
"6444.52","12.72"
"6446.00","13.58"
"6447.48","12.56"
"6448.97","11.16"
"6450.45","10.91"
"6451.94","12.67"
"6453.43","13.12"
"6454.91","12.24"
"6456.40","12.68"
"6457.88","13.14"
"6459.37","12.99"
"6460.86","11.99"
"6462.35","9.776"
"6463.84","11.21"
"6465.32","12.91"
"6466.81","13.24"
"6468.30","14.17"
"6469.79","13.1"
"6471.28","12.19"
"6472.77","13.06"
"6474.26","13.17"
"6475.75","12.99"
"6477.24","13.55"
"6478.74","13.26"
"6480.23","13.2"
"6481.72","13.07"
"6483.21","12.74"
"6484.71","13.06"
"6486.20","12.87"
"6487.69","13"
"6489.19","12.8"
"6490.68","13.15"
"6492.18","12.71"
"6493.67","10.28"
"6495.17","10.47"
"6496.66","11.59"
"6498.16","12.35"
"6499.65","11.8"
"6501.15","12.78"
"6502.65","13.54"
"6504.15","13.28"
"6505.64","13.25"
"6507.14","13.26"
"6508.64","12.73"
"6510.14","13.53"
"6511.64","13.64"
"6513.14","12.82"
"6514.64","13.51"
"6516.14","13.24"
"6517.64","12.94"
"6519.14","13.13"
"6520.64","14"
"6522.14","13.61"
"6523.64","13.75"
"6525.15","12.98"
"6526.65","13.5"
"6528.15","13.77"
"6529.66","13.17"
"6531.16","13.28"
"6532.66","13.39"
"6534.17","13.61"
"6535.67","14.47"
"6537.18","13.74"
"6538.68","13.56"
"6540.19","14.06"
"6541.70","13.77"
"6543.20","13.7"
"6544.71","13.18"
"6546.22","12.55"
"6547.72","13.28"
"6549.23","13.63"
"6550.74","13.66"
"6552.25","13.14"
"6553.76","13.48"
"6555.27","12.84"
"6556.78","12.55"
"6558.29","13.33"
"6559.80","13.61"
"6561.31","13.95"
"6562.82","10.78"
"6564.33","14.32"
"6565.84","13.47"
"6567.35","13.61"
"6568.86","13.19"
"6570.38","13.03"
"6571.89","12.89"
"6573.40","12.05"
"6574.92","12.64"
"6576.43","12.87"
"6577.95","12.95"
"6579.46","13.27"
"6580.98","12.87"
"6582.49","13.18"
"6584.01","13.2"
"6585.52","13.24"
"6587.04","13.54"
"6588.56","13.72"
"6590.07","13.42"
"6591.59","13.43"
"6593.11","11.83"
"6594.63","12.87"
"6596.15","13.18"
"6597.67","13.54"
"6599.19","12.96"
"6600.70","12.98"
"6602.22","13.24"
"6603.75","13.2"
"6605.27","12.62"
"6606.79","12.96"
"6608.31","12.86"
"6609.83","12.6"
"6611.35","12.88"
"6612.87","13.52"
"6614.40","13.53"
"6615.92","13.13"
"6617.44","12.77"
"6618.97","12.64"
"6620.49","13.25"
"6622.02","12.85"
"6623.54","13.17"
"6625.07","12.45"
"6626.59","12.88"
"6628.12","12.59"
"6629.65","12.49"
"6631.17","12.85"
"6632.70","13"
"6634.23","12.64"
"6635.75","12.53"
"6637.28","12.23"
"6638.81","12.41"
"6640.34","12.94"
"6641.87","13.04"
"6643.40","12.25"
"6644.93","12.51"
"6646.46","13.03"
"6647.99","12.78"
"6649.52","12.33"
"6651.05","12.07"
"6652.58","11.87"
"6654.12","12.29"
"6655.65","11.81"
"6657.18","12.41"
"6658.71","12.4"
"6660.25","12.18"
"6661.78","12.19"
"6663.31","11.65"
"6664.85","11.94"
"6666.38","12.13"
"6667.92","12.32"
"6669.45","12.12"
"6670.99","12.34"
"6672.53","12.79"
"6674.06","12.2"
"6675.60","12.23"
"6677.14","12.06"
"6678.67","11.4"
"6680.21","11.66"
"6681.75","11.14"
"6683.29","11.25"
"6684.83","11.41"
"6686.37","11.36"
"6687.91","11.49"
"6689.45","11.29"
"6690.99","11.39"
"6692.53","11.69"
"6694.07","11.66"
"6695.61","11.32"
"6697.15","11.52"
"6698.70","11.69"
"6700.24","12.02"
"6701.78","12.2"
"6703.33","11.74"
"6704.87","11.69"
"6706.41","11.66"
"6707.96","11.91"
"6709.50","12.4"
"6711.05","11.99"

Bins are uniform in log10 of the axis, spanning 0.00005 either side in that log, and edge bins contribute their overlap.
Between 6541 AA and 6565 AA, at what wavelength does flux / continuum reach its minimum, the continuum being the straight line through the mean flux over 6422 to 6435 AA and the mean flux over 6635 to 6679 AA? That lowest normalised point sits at 6562.82 AA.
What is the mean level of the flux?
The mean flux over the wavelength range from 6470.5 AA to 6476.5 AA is 12.9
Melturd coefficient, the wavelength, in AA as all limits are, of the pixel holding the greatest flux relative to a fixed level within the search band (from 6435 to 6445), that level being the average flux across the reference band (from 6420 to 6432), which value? 6443.03 AA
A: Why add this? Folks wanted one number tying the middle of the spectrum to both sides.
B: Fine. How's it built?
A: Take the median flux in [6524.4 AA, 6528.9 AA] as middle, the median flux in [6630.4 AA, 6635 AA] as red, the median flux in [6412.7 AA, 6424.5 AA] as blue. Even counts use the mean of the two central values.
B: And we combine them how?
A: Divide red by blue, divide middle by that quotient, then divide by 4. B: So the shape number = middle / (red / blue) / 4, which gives 3.2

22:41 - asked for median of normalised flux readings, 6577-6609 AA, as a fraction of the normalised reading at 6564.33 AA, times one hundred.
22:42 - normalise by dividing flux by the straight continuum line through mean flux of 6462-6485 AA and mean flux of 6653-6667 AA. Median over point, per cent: 93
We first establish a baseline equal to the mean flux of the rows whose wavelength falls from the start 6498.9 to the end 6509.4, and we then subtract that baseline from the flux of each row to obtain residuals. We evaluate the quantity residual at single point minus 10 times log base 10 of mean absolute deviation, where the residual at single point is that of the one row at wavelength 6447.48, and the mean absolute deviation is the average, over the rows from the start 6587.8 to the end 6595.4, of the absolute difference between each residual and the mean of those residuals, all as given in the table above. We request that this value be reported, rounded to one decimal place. 2.1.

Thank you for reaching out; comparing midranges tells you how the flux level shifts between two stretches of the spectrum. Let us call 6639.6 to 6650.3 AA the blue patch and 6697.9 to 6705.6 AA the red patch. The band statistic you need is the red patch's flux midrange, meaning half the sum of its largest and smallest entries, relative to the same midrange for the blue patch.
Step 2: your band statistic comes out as 0.94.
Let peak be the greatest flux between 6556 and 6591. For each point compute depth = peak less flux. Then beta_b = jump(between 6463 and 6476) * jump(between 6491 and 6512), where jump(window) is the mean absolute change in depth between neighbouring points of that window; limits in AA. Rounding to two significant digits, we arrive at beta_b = 0.50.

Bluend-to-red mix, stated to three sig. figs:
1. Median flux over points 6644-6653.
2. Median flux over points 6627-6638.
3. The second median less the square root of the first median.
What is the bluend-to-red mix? 9.07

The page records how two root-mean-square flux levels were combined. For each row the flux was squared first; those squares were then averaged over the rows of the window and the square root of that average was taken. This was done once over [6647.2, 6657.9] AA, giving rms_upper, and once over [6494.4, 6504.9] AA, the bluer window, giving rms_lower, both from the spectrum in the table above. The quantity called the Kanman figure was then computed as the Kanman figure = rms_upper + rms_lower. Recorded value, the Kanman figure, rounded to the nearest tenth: 24.5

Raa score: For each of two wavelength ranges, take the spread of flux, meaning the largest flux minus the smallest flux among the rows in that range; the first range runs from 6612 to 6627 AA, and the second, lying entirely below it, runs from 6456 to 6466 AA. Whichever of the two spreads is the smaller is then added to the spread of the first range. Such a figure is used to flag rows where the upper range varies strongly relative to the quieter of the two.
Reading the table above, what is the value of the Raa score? 2.16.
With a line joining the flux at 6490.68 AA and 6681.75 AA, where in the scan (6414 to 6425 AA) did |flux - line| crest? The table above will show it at 6420.82 AA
